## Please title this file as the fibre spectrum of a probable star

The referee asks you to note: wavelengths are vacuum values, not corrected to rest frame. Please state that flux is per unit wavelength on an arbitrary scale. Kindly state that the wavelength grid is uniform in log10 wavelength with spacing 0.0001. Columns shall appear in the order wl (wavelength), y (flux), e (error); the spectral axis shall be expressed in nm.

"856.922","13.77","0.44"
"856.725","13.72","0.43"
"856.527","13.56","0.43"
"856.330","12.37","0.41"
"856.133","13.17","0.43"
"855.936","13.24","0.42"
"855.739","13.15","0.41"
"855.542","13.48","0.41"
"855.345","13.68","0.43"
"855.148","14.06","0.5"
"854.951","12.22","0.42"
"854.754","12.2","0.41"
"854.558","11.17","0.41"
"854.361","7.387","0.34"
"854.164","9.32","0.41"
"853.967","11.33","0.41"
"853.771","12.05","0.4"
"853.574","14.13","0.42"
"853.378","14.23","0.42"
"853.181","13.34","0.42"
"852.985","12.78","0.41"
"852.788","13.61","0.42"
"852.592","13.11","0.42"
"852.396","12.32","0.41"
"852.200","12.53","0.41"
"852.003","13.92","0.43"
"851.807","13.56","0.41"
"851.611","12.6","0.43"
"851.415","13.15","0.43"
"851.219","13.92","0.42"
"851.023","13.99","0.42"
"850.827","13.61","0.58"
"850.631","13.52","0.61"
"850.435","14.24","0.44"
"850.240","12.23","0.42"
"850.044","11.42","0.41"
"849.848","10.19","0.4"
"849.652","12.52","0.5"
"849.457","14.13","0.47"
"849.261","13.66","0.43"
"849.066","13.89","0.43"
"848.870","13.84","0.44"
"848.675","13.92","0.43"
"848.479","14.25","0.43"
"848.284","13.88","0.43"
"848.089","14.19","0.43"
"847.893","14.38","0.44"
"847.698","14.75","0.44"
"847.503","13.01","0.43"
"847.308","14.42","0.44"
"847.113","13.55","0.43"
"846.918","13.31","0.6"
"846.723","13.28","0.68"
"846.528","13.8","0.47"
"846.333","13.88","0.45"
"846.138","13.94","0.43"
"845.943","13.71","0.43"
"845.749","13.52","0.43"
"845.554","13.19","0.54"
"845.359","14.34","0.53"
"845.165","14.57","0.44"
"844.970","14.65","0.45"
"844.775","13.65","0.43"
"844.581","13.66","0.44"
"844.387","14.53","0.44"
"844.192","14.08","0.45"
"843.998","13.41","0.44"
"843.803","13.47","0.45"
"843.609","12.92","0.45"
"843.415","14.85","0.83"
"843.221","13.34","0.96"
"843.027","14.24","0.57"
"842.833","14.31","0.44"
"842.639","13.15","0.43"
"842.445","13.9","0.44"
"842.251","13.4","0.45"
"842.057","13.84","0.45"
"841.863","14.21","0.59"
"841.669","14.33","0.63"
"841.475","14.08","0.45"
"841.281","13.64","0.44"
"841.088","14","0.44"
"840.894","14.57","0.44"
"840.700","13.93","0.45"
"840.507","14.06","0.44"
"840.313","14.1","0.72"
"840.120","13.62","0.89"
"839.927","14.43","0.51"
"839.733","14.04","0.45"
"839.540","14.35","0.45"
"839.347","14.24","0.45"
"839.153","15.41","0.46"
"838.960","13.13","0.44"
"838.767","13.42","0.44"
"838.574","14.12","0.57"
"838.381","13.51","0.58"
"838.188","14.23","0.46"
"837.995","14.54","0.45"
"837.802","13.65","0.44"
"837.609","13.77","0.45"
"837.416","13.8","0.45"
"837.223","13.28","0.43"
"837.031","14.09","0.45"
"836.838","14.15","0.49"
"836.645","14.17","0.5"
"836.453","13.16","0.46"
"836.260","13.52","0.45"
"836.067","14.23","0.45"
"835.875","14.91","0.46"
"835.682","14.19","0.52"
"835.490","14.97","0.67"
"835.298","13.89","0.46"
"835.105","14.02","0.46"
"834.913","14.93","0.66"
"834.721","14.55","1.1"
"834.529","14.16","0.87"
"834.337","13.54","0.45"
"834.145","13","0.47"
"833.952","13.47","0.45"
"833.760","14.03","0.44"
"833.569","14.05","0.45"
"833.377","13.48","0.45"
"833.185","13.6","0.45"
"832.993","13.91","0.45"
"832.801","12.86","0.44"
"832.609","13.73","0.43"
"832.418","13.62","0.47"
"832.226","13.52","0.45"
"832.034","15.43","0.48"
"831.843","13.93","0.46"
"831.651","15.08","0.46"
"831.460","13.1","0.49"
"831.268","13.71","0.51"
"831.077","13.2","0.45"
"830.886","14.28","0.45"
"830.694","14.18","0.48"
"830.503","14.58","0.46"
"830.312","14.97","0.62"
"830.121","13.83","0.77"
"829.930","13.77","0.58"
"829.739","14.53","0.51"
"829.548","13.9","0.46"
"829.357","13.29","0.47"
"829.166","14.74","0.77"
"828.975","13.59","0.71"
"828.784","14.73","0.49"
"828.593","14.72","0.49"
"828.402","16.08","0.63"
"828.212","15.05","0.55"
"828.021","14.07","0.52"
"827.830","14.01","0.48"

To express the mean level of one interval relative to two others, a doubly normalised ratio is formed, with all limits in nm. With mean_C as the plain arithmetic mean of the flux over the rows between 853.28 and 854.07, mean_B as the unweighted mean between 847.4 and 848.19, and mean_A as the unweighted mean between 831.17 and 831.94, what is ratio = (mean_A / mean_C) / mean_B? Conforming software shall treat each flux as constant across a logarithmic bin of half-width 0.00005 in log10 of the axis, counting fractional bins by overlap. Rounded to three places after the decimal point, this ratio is 0.077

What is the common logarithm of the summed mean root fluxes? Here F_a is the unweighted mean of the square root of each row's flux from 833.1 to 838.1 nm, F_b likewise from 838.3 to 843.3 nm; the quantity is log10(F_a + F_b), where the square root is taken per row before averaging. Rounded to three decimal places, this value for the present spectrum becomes 0.874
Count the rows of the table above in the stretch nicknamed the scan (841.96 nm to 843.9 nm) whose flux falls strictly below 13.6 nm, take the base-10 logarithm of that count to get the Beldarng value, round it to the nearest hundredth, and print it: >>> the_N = 0.70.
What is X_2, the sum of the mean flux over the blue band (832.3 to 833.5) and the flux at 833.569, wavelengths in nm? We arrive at 27.6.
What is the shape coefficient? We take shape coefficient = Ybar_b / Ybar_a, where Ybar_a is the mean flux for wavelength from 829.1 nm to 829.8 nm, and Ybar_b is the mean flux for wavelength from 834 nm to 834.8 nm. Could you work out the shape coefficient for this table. 0.98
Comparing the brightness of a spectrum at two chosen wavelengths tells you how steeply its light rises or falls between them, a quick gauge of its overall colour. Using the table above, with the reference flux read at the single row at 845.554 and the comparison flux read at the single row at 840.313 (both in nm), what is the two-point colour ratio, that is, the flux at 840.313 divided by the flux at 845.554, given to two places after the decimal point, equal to 1.07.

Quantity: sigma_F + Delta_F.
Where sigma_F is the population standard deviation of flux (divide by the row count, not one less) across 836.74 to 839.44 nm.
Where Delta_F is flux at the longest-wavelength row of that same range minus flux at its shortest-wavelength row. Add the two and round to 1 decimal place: 0.7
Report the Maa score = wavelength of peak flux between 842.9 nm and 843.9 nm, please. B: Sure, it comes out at 843.415 nm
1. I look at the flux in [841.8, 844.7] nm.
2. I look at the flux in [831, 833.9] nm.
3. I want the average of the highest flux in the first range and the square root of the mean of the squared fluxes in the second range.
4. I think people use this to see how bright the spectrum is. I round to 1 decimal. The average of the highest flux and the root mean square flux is 14.3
